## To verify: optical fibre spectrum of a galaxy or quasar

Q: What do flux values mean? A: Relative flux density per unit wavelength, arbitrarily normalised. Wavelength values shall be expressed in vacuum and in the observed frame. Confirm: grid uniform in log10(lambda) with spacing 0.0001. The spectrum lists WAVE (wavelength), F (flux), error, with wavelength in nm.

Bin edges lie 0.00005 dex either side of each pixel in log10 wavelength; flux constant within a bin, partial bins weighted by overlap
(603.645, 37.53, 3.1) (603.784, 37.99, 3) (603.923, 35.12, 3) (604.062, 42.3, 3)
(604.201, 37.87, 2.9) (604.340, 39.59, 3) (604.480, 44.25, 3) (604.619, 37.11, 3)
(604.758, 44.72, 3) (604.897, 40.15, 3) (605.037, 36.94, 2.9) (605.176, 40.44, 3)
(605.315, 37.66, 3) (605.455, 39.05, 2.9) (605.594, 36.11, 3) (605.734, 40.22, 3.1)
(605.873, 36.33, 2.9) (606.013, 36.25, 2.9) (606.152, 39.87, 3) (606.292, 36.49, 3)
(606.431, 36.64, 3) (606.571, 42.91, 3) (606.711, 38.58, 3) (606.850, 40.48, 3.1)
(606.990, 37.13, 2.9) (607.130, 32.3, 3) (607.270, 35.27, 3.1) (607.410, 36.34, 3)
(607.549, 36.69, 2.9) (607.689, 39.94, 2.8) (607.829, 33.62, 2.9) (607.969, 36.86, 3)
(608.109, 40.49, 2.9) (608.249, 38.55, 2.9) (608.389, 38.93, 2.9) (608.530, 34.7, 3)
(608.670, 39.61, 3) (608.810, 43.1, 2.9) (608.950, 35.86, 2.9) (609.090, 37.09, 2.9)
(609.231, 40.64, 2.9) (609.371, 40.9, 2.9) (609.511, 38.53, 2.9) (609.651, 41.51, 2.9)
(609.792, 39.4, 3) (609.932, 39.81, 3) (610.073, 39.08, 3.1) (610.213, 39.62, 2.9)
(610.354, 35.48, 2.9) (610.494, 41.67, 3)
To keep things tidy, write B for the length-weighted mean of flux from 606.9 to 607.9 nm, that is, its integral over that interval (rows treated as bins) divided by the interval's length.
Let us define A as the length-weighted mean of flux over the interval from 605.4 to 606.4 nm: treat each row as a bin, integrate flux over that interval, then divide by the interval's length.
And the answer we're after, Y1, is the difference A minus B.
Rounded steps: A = 37.7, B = 36.0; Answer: 1.7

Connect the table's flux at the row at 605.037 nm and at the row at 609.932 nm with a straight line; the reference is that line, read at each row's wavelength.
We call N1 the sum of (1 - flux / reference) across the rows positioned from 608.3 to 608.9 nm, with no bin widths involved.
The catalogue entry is -0.01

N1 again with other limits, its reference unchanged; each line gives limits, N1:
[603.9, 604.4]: -0.25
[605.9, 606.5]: 0.03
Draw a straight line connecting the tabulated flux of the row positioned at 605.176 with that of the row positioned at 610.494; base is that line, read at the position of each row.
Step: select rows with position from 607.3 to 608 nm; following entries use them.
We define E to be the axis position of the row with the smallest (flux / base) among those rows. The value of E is 607.829 nm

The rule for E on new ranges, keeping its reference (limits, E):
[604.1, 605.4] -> 605.037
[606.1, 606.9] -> 606.292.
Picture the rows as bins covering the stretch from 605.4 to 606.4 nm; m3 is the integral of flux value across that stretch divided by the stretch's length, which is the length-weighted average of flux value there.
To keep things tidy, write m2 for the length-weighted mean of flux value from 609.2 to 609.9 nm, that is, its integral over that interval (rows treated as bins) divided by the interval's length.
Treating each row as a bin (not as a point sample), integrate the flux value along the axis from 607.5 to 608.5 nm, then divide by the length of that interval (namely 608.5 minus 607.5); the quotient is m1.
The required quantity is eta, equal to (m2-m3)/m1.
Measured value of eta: 0.07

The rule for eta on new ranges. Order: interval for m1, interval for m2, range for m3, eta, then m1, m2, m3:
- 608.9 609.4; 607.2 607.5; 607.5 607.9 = -0.02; 38.5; 36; 36.7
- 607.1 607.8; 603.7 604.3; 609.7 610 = -0.04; 36.2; 38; 39.7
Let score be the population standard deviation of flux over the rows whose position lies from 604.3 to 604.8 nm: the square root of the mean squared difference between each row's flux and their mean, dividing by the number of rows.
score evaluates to 3.2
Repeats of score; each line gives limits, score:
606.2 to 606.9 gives 2.4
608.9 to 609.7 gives 2.1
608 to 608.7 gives 2.0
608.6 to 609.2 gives 2.8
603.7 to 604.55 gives 3.0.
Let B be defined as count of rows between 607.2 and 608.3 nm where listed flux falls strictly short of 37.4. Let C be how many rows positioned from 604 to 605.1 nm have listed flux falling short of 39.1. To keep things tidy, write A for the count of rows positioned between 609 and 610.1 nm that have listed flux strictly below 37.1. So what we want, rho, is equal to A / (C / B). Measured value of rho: 1.7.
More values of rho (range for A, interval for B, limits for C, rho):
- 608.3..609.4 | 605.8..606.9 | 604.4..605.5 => 3.0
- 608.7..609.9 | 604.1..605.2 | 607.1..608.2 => 0.7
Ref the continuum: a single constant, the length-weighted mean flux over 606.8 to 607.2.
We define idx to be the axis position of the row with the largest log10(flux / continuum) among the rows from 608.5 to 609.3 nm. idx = 608.810 nm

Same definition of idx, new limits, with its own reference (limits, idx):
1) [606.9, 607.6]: 606.990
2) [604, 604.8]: 604.758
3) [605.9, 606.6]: 606.571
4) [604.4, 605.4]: 604.758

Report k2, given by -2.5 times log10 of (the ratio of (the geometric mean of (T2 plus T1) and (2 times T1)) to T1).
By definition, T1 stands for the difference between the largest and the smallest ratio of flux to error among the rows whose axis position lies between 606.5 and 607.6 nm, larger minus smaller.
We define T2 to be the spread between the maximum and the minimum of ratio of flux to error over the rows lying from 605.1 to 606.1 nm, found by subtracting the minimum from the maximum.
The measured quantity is -0.56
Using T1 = 3.5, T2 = 1.4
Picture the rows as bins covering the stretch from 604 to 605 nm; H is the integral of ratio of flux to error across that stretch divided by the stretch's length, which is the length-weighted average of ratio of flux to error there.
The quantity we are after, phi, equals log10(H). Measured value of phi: 1.13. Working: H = 13.64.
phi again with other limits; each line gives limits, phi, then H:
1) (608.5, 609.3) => 1.12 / 13.21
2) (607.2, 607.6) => 1.08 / 12.04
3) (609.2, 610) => 1.14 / 13.69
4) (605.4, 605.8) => 1.11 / 12.80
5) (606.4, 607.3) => 1.10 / 12.54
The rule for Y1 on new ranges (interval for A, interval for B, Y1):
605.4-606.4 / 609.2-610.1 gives -2.3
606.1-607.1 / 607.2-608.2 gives 1.5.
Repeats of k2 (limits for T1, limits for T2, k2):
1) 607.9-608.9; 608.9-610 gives -0.63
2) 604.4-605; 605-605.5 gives -0.55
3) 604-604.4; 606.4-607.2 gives -1.18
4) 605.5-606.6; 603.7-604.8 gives -0.85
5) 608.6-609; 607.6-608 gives -0.77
